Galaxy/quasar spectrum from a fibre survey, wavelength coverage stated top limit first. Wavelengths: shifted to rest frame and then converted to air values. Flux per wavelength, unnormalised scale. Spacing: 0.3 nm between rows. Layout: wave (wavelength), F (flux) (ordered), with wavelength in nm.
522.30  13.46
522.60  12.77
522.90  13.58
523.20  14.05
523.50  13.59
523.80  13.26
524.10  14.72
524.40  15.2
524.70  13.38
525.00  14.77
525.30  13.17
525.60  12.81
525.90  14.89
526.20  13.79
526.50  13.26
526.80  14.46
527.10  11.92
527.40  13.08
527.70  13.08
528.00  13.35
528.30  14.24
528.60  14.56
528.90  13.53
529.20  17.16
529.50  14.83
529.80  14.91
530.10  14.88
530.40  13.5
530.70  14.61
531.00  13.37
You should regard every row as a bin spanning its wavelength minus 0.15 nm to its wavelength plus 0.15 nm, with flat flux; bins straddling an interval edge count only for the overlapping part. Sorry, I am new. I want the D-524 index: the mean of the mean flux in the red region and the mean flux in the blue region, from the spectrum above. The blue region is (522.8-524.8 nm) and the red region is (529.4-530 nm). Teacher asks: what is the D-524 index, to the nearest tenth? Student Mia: 14.4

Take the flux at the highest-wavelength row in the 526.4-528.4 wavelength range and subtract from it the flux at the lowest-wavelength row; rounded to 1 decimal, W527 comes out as 1.0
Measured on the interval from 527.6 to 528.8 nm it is 1.5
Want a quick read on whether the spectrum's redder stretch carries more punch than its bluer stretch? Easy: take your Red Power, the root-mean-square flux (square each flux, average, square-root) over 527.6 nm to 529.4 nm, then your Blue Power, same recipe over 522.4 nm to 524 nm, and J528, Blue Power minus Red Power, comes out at -0.93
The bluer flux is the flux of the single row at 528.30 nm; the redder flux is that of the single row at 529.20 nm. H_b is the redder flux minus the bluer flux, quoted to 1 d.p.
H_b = 2.9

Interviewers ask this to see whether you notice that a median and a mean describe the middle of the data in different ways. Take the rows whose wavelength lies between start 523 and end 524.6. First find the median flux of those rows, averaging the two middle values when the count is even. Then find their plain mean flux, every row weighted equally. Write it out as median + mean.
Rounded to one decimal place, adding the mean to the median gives 28.2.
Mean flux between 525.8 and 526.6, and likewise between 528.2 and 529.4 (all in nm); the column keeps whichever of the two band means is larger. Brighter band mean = 14.9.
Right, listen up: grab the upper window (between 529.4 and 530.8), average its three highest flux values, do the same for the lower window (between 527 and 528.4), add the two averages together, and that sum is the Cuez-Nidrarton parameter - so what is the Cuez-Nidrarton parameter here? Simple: 28.4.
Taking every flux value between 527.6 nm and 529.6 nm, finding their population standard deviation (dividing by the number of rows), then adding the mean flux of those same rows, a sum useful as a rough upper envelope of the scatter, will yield 15.7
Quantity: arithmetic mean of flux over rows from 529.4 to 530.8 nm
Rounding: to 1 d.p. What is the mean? 14.5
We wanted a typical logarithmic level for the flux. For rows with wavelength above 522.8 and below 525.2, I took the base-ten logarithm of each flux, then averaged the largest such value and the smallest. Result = 1.152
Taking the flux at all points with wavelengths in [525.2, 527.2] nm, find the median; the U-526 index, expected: 13.3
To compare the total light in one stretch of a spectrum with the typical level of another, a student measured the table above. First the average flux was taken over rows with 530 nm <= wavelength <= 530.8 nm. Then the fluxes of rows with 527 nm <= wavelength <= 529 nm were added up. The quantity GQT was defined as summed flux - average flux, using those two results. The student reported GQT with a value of 79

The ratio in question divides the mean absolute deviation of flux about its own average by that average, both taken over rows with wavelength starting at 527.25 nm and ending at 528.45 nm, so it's 0.030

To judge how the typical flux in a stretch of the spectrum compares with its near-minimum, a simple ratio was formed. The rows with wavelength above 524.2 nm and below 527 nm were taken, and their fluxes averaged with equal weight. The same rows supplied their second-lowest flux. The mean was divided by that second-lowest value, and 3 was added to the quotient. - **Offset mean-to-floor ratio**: 4.06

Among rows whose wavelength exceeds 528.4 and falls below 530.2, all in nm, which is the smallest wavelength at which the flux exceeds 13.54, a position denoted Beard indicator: 528.60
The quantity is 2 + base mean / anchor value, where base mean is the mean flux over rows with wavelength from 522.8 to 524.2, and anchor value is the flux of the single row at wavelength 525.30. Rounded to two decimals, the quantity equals 3.05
